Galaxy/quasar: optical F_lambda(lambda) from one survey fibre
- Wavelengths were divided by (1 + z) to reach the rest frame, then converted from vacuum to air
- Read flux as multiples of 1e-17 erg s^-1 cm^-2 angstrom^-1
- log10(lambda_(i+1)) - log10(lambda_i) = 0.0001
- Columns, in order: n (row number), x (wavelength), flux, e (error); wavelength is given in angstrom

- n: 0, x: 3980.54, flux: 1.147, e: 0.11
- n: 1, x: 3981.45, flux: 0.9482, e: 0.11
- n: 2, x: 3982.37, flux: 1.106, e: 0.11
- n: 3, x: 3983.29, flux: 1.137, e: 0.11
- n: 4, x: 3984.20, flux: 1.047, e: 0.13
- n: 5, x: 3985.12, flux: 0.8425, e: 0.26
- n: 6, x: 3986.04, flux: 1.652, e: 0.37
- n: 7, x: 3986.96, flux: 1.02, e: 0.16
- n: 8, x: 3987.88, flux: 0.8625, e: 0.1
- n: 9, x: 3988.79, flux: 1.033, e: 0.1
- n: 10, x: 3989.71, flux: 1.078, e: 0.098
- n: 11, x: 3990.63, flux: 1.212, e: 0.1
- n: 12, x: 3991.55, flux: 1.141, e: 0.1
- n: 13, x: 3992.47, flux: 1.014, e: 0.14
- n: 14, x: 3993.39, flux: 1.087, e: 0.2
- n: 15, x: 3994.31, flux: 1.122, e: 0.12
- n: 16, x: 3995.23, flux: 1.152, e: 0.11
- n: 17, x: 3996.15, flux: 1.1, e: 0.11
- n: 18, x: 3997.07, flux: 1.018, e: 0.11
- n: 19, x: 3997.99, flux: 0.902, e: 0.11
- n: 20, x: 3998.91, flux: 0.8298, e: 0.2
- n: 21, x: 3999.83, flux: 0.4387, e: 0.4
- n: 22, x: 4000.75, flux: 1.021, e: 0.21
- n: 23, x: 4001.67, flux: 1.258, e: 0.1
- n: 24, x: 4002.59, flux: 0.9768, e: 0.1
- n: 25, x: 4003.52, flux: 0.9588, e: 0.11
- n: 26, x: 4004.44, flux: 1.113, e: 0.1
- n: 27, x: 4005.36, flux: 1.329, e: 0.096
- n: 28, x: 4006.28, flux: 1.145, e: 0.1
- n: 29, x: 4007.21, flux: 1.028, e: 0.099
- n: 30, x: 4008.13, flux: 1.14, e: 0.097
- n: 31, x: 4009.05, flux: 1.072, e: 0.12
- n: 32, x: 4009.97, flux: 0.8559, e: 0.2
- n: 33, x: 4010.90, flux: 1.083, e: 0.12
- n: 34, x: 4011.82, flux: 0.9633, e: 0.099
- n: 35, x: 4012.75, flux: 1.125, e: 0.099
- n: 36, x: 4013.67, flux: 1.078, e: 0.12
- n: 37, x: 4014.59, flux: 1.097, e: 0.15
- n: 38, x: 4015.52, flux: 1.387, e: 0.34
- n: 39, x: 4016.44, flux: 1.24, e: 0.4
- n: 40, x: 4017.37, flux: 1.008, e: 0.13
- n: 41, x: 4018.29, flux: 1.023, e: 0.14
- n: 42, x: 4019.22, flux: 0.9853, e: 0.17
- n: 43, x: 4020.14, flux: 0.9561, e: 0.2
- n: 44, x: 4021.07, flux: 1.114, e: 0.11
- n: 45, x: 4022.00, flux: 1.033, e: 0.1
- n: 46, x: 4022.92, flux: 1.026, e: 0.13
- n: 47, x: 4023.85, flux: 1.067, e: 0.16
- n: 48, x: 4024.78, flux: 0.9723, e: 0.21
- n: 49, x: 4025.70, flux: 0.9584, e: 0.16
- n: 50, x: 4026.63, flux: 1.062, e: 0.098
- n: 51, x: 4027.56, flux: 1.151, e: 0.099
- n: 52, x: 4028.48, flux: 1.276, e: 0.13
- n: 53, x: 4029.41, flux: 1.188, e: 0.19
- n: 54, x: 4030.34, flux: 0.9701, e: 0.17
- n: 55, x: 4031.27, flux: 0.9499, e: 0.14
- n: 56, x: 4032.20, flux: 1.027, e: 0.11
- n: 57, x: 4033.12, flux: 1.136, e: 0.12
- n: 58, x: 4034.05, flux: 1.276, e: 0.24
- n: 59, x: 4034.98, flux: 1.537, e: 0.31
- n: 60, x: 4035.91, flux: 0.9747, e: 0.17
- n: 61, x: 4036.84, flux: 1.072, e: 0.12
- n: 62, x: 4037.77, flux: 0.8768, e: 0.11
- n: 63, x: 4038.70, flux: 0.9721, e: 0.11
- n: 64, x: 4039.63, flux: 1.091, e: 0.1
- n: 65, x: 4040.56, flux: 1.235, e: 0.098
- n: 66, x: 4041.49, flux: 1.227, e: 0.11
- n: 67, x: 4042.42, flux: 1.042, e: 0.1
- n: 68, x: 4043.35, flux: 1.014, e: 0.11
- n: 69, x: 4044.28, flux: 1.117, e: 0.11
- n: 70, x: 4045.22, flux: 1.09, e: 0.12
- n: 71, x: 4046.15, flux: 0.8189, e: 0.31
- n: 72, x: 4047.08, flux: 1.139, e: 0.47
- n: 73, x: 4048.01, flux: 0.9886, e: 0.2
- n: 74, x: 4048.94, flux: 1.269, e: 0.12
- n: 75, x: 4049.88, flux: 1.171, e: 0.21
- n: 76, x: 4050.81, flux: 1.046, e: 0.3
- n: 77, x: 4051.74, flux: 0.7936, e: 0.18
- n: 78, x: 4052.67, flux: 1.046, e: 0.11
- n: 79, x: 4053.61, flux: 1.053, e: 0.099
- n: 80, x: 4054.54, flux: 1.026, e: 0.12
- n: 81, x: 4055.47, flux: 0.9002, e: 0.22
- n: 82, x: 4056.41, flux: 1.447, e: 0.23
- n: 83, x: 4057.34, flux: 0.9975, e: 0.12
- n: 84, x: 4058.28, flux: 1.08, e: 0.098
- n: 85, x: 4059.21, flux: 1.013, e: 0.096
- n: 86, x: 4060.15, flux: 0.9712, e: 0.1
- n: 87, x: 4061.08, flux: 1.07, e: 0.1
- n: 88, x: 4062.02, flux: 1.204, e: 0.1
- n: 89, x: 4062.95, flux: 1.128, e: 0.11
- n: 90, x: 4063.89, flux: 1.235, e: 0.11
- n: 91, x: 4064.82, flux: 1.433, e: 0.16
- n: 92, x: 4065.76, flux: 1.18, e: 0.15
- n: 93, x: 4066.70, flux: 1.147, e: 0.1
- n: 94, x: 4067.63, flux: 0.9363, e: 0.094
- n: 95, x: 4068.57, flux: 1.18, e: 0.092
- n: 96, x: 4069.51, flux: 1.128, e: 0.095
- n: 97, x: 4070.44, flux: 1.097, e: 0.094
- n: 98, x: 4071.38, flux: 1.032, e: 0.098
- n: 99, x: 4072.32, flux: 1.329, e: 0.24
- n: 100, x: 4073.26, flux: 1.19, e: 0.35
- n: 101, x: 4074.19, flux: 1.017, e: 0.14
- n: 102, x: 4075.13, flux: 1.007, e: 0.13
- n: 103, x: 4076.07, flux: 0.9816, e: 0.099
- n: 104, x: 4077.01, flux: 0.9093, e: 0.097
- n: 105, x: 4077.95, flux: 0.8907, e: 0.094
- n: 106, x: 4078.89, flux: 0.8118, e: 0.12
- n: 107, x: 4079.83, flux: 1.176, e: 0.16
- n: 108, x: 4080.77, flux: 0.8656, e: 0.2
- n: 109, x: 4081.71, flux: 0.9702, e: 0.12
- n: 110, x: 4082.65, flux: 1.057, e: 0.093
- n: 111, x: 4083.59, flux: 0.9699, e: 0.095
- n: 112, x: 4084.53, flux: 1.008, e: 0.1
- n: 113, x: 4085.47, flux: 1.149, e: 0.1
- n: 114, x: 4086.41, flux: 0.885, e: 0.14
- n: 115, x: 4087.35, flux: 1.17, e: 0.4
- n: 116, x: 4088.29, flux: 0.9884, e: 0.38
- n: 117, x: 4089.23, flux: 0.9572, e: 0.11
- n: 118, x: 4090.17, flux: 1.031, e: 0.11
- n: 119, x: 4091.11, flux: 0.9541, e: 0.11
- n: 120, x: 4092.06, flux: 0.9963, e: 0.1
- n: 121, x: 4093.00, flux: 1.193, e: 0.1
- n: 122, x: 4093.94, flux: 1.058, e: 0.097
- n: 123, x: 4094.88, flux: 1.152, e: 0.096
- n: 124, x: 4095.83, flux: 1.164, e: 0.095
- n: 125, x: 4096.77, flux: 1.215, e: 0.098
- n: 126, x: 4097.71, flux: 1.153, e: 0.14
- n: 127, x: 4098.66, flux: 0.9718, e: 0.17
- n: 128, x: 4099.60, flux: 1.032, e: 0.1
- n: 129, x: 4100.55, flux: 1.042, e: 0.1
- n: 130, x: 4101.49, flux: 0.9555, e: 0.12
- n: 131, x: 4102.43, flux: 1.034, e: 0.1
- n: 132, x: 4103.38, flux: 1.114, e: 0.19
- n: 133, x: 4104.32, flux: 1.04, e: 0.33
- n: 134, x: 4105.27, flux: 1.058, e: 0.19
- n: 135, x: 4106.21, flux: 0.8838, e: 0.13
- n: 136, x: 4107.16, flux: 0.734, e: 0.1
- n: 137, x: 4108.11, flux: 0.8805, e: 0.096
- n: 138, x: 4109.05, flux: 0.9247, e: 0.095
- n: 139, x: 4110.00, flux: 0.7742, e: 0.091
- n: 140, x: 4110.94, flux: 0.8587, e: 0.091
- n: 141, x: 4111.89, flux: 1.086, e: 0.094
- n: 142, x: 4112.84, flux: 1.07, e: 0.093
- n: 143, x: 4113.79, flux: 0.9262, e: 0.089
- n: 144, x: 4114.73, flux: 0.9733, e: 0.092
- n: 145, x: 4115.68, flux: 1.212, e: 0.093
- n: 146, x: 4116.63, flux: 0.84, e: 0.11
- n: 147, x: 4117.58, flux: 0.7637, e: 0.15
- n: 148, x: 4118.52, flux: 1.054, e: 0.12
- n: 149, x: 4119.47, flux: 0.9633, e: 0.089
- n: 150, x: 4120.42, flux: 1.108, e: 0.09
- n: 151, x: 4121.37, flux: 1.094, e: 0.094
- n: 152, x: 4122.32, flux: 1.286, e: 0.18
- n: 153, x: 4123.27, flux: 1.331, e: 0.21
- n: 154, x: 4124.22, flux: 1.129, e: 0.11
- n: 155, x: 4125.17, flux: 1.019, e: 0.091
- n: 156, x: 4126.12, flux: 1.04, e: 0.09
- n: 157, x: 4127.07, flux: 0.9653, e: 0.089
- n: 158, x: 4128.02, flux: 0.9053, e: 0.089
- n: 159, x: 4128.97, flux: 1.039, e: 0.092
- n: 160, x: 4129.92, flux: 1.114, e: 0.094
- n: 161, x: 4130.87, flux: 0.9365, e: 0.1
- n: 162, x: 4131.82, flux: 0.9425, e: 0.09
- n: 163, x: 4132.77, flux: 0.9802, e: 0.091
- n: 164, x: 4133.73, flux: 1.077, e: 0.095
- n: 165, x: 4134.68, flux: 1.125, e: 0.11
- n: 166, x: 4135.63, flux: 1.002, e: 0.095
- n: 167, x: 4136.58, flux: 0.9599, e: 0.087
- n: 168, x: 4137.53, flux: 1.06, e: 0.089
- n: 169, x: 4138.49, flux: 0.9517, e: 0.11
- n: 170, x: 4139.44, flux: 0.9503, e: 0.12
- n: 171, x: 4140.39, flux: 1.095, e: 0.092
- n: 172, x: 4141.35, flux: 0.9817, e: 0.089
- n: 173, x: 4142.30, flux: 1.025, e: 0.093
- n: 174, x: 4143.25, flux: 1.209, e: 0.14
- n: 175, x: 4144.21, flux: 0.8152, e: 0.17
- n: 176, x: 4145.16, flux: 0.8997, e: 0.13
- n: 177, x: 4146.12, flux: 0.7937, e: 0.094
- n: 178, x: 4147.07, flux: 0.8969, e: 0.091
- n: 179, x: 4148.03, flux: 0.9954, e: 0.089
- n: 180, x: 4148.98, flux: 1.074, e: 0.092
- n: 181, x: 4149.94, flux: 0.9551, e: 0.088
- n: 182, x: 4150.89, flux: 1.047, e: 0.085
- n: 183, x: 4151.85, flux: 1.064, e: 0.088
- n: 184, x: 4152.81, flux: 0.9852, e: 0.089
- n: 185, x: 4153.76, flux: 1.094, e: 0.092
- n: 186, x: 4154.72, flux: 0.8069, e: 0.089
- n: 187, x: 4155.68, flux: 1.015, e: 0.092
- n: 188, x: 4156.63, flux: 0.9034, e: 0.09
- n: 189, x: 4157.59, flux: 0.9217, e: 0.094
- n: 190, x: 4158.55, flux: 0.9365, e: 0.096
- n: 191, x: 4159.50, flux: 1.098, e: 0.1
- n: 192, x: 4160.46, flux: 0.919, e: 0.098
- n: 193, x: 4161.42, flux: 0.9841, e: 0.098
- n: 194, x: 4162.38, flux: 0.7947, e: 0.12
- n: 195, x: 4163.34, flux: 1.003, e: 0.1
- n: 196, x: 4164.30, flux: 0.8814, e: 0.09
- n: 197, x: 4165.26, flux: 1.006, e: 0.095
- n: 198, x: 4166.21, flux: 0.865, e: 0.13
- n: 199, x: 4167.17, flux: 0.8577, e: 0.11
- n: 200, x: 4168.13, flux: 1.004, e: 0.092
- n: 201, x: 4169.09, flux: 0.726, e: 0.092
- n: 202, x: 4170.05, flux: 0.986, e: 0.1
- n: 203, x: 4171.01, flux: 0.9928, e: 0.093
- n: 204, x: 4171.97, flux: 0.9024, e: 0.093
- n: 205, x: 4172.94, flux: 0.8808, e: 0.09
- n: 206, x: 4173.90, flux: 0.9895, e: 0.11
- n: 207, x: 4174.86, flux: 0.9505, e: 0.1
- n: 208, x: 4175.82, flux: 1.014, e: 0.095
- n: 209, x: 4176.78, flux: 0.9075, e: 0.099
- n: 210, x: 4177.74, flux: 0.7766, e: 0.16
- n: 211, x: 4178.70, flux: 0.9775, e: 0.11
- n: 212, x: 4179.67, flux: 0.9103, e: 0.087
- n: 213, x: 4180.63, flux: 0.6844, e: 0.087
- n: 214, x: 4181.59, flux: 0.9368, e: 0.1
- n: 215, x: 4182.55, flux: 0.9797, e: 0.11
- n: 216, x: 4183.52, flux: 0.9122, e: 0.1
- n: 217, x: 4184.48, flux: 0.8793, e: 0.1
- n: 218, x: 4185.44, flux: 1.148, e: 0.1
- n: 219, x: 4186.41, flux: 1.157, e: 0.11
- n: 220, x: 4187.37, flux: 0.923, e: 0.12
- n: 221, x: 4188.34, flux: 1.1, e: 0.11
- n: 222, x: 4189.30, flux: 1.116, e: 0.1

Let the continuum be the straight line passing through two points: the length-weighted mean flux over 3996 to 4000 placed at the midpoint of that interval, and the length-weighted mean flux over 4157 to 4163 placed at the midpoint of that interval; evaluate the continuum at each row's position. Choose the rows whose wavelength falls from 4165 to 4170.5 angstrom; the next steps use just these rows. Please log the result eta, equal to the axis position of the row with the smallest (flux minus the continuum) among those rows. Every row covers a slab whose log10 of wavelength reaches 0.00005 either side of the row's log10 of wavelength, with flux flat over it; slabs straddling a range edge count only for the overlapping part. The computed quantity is 4169.09 angstrom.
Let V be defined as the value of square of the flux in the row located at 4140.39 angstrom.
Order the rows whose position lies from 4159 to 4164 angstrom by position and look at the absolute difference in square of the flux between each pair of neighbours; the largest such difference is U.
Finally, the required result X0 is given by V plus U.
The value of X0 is 1.6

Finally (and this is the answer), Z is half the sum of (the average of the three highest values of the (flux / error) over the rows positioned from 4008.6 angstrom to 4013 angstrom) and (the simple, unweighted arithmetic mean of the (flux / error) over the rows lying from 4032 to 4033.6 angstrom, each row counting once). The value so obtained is 9.7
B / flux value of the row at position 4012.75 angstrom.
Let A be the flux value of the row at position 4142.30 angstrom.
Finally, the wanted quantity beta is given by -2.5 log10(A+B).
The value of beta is -0.83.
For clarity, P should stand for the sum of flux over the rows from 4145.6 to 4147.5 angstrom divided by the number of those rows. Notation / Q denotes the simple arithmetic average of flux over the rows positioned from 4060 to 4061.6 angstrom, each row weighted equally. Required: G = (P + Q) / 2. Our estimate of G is 0.93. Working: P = 0.85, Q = 1.02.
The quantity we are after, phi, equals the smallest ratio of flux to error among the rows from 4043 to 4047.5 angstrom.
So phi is 2.4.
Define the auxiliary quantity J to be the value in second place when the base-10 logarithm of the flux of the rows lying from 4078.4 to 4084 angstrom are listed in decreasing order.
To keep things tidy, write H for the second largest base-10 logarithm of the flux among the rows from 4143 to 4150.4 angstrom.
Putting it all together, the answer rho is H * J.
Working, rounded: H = 0.03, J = 0.02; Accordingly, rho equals 0.0007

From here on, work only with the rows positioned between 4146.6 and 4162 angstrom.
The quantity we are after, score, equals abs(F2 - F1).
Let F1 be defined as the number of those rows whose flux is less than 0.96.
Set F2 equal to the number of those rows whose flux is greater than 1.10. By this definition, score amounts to 7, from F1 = 7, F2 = 0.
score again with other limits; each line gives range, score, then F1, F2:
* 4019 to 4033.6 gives 2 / 3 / 5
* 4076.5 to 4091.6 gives 4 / 7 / 3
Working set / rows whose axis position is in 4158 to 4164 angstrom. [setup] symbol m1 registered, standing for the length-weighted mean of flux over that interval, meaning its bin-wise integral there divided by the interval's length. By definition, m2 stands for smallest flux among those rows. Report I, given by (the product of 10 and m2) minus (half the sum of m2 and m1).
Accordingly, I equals 7.1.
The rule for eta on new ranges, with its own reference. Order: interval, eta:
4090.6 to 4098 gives 4091.11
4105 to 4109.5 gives 4107.16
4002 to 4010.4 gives 4009.97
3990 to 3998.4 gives 3997.99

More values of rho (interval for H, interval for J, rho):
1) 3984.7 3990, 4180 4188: 0.0020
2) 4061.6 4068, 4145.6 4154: 0.0028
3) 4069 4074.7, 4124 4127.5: 0.0013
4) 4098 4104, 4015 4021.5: 0.0017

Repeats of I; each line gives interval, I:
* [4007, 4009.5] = 9.2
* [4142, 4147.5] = 7.1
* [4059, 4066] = 8.6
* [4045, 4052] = 7.0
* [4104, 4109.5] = 6.5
